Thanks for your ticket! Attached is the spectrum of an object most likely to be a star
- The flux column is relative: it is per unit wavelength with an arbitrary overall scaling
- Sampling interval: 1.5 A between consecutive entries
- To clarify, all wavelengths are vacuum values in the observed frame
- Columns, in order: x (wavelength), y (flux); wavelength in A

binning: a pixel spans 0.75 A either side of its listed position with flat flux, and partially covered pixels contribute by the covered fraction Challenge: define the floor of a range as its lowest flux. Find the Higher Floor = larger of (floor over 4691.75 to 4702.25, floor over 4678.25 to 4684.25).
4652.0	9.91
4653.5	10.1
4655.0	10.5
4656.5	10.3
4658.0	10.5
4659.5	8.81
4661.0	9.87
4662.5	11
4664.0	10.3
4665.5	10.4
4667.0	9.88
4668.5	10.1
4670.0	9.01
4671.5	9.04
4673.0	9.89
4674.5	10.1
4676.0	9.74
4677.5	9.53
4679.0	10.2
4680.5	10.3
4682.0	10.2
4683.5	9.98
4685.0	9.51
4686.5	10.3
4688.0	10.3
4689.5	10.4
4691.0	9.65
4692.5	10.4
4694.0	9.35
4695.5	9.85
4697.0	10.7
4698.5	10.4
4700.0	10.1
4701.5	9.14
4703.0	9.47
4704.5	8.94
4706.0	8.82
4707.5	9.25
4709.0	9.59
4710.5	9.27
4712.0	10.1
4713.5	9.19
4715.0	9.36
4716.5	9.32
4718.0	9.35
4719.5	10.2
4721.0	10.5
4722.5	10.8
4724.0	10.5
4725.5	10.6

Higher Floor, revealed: 10.0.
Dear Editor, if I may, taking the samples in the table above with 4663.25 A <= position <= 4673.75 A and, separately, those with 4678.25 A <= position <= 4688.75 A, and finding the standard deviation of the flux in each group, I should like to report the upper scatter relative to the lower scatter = 0.51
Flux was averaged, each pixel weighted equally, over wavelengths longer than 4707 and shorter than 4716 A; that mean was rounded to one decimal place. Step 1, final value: 9.5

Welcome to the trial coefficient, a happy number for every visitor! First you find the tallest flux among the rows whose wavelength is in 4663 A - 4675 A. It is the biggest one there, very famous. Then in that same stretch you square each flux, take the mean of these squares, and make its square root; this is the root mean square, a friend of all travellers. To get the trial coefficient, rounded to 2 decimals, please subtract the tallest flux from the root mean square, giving -0.55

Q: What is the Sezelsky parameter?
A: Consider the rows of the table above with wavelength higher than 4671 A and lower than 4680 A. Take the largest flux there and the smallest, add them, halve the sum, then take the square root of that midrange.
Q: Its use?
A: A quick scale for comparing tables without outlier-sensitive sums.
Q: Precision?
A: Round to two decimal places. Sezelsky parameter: 3.10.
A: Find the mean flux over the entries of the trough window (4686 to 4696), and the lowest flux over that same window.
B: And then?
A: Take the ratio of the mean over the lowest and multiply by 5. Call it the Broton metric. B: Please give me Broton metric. 5.37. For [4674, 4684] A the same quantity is 5.25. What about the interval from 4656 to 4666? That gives 5.77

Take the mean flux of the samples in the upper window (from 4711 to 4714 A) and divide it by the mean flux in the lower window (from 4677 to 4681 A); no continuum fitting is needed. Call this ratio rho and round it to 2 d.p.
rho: 0.96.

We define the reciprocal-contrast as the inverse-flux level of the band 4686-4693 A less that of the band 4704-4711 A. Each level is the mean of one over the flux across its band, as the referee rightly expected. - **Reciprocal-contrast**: -0.011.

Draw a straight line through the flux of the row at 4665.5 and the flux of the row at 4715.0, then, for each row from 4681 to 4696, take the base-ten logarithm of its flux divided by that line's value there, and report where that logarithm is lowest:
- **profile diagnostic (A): 4685.0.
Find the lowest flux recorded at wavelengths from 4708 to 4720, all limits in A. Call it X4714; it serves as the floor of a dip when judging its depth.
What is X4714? 9.19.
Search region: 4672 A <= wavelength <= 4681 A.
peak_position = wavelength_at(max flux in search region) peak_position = 4680.5 A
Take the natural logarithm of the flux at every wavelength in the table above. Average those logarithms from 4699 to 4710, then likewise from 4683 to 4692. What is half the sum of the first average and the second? 2.27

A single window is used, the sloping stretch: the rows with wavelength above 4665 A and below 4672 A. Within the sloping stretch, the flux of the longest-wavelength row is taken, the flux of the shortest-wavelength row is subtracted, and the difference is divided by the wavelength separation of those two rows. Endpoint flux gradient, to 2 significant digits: -0.23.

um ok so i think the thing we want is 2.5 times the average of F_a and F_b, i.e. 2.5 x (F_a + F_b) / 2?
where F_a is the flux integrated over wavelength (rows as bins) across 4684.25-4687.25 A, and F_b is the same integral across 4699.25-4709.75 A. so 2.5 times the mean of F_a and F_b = 160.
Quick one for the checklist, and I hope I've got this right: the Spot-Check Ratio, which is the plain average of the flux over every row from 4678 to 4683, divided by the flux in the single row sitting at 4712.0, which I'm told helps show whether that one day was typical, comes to 1.01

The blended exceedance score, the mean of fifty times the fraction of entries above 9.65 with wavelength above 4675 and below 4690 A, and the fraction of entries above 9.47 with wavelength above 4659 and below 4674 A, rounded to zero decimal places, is 20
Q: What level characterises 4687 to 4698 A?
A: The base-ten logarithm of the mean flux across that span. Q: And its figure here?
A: 1.00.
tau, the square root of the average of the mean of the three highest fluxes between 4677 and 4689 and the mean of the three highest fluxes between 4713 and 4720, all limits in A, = 3.16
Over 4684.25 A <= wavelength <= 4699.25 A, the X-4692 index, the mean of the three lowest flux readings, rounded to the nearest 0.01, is 9.50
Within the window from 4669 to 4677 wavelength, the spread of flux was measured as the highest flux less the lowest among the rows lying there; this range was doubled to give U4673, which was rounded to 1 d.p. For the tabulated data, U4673 2.2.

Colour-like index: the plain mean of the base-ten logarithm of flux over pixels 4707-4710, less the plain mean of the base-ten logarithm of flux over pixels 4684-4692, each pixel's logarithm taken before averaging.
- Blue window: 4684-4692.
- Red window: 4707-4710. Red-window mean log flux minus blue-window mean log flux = -0.027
